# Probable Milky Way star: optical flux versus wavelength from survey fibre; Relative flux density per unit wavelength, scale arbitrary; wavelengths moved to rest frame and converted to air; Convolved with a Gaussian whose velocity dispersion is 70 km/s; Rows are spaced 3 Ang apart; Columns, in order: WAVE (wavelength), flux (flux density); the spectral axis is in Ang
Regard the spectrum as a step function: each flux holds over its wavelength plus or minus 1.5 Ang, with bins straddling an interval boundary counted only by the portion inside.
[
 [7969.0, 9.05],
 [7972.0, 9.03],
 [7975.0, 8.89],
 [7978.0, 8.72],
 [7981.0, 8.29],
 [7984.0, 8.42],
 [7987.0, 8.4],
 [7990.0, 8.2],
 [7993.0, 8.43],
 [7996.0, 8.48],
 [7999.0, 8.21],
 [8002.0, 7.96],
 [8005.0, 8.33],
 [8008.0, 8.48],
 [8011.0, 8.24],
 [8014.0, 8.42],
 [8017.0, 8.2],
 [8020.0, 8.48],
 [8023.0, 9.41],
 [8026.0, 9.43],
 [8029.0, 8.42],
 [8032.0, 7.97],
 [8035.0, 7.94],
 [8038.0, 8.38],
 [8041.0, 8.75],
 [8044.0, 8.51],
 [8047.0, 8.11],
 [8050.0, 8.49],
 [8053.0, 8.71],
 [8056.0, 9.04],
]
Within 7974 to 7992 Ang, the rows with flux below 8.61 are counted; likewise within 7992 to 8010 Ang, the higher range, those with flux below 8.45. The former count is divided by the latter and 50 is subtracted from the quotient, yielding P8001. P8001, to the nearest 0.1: -49.0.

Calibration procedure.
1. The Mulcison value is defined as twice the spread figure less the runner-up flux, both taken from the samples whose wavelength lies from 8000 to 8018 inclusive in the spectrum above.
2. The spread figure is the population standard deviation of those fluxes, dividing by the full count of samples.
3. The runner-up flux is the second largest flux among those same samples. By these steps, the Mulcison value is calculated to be -8.08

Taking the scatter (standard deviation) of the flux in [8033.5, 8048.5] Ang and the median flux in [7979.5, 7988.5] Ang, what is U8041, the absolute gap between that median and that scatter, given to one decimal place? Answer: 8.1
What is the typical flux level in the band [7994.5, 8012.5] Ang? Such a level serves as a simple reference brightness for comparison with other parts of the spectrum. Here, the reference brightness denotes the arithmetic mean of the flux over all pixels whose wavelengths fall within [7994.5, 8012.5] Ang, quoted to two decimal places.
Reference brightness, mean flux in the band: 8.28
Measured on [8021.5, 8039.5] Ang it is 8.59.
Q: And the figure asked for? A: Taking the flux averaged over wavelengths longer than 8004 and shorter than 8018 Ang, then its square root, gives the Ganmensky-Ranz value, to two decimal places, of 2.89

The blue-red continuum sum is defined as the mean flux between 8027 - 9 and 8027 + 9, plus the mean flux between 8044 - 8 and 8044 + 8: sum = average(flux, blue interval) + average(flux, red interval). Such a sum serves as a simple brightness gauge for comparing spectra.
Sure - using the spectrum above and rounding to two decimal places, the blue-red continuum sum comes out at 17.06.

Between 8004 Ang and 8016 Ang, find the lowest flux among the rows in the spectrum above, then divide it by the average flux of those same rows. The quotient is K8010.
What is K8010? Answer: 0.985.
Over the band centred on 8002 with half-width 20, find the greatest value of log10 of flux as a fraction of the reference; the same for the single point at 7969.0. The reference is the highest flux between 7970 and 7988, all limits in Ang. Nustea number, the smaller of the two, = -0.027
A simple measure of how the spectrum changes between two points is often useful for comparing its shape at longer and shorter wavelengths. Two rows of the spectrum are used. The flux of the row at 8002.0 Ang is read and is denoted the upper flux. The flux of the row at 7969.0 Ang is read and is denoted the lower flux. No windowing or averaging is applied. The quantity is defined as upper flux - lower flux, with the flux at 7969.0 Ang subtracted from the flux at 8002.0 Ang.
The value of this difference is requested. -1.1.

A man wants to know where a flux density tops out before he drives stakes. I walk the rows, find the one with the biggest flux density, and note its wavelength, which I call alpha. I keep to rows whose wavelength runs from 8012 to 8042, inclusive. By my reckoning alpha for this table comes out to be 8026.0 Ang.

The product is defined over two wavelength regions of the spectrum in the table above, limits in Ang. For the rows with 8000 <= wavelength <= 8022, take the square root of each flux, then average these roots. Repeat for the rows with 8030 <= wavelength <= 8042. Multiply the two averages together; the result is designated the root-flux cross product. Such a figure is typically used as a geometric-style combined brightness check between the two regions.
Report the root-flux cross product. 8.28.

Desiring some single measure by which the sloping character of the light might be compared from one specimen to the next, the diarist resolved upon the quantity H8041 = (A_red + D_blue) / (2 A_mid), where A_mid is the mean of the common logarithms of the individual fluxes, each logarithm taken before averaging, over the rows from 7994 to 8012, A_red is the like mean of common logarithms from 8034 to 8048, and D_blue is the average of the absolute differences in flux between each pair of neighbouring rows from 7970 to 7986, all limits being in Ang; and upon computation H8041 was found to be 0.620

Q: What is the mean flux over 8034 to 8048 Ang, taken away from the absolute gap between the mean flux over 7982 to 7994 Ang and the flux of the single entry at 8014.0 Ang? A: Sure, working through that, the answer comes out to -8.3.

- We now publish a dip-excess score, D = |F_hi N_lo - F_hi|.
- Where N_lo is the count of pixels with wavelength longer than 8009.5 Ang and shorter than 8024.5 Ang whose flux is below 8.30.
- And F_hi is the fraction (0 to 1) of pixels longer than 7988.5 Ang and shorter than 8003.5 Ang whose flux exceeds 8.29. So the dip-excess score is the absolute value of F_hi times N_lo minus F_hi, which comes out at 0.40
